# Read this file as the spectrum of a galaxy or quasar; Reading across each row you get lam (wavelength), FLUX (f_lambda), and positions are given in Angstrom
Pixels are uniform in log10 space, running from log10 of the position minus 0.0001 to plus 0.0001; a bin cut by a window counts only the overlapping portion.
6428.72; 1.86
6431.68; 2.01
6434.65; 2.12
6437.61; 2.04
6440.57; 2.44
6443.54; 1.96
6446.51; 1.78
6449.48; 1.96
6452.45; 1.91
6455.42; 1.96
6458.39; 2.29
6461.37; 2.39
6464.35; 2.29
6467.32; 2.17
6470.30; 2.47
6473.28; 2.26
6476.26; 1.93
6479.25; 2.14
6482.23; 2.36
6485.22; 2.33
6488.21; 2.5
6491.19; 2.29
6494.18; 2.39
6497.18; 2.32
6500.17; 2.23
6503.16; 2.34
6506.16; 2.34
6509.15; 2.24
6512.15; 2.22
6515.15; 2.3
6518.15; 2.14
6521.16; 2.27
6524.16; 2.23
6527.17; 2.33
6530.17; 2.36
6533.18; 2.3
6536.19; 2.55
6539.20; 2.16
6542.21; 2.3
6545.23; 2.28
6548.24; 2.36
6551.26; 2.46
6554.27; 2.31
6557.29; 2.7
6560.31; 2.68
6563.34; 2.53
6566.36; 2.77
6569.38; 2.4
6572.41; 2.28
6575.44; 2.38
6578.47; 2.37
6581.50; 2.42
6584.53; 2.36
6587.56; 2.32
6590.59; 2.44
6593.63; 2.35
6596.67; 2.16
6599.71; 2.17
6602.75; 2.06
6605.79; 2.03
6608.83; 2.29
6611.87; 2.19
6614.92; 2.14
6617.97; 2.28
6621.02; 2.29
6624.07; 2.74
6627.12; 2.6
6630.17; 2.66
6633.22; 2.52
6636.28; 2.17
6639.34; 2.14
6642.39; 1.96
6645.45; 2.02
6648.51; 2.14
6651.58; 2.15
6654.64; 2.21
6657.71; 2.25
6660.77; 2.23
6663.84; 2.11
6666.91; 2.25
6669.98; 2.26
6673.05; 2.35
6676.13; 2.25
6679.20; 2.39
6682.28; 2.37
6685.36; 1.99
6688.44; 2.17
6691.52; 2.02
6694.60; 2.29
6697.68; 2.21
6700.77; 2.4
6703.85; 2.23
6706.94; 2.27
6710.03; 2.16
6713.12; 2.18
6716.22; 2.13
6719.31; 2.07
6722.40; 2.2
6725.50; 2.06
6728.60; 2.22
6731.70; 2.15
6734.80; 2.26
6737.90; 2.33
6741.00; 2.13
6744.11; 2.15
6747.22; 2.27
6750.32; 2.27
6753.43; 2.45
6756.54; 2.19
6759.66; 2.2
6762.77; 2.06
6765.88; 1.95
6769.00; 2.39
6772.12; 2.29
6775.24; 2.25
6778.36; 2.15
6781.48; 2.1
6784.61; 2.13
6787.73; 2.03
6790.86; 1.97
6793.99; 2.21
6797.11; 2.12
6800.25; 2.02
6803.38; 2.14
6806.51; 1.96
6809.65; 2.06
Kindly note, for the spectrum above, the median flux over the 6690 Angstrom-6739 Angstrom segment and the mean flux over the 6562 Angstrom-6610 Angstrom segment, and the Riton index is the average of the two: 2.27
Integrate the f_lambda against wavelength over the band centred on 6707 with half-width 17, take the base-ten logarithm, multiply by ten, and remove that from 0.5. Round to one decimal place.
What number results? -18.2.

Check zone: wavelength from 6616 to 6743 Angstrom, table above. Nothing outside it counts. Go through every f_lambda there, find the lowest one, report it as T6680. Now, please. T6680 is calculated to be 1.96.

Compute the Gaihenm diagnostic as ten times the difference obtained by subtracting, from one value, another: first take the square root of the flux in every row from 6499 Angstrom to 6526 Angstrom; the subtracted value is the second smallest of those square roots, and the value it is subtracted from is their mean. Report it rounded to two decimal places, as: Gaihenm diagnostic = 0.12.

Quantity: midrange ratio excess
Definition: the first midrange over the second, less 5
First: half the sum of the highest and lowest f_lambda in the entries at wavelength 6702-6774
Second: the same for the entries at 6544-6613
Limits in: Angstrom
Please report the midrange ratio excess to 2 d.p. -4.08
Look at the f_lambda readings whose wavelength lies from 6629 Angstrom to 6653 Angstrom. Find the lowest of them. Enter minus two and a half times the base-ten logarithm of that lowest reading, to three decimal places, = -0.731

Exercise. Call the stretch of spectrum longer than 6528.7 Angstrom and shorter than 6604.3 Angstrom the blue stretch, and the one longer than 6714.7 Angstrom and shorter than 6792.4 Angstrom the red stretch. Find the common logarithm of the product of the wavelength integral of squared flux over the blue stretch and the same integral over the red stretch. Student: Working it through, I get 5.20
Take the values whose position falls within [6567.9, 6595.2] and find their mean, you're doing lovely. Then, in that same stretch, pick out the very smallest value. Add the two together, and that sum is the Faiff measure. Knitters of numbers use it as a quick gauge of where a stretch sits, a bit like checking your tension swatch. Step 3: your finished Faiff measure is 4.65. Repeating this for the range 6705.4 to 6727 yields 4.21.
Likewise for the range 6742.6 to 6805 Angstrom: 4.12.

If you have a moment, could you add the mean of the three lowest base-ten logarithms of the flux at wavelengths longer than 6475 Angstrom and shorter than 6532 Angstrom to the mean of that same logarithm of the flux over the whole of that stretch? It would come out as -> 0.672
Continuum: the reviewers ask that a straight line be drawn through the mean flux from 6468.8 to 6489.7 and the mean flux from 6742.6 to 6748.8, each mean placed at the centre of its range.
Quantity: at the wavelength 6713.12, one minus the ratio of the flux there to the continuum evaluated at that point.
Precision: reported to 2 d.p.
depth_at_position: 0.02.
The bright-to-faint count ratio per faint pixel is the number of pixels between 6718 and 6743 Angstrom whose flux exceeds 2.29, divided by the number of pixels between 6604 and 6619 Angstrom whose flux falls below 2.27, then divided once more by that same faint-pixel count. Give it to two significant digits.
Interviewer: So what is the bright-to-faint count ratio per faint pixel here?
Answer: 0.11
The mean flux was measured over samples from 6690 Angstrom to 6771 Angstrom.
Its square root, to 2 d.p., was 1.48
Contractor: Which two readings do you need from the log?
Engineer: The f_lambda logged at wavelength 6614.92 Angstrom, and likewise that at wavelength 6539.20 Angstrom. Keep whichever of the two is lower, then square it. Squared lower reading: 4.58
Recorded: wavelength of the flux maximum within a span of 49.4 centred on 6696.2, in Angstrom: 6700.77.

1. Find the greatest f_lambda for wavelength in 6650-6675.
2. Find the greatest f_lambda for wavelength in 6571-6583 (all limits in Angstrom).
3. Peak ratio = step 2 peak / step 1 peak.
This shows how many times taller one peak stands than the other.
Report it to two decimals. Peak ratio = 1.03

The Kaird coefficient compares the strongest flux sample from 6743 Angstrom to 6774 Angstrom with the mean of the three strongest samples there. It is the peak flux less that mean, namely 0.07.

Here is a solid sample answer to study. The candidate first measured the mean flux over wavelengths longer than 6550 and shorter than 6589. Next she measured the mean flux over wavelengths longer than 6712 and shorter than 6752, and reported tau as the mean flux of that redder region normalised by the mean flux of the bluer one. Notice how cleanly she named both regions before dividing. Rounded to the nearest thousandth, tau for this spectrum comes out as 0.889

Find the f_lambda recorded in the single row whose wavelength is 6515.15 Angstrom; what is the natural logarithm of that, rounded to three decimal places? 0.833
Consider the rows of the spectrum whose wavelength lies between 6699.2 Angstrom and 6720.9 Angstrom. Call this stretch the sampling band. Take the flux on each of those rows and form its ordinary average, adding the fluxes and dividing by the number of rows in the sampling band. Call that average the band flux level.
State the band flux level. 2.21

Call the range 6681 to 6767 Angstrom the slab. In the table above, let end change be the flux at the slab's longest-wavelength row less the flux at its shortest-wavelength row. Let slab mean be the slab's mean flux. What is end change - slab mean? -2.61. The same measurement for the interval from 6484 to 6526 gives -2.40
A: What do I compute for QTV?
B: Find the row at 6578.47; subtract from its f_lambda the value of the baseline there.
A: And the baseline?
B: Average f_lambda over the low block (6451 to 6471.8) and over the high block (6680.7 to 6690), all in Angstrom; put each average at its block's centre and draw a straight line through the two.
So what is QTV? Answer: 0.18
